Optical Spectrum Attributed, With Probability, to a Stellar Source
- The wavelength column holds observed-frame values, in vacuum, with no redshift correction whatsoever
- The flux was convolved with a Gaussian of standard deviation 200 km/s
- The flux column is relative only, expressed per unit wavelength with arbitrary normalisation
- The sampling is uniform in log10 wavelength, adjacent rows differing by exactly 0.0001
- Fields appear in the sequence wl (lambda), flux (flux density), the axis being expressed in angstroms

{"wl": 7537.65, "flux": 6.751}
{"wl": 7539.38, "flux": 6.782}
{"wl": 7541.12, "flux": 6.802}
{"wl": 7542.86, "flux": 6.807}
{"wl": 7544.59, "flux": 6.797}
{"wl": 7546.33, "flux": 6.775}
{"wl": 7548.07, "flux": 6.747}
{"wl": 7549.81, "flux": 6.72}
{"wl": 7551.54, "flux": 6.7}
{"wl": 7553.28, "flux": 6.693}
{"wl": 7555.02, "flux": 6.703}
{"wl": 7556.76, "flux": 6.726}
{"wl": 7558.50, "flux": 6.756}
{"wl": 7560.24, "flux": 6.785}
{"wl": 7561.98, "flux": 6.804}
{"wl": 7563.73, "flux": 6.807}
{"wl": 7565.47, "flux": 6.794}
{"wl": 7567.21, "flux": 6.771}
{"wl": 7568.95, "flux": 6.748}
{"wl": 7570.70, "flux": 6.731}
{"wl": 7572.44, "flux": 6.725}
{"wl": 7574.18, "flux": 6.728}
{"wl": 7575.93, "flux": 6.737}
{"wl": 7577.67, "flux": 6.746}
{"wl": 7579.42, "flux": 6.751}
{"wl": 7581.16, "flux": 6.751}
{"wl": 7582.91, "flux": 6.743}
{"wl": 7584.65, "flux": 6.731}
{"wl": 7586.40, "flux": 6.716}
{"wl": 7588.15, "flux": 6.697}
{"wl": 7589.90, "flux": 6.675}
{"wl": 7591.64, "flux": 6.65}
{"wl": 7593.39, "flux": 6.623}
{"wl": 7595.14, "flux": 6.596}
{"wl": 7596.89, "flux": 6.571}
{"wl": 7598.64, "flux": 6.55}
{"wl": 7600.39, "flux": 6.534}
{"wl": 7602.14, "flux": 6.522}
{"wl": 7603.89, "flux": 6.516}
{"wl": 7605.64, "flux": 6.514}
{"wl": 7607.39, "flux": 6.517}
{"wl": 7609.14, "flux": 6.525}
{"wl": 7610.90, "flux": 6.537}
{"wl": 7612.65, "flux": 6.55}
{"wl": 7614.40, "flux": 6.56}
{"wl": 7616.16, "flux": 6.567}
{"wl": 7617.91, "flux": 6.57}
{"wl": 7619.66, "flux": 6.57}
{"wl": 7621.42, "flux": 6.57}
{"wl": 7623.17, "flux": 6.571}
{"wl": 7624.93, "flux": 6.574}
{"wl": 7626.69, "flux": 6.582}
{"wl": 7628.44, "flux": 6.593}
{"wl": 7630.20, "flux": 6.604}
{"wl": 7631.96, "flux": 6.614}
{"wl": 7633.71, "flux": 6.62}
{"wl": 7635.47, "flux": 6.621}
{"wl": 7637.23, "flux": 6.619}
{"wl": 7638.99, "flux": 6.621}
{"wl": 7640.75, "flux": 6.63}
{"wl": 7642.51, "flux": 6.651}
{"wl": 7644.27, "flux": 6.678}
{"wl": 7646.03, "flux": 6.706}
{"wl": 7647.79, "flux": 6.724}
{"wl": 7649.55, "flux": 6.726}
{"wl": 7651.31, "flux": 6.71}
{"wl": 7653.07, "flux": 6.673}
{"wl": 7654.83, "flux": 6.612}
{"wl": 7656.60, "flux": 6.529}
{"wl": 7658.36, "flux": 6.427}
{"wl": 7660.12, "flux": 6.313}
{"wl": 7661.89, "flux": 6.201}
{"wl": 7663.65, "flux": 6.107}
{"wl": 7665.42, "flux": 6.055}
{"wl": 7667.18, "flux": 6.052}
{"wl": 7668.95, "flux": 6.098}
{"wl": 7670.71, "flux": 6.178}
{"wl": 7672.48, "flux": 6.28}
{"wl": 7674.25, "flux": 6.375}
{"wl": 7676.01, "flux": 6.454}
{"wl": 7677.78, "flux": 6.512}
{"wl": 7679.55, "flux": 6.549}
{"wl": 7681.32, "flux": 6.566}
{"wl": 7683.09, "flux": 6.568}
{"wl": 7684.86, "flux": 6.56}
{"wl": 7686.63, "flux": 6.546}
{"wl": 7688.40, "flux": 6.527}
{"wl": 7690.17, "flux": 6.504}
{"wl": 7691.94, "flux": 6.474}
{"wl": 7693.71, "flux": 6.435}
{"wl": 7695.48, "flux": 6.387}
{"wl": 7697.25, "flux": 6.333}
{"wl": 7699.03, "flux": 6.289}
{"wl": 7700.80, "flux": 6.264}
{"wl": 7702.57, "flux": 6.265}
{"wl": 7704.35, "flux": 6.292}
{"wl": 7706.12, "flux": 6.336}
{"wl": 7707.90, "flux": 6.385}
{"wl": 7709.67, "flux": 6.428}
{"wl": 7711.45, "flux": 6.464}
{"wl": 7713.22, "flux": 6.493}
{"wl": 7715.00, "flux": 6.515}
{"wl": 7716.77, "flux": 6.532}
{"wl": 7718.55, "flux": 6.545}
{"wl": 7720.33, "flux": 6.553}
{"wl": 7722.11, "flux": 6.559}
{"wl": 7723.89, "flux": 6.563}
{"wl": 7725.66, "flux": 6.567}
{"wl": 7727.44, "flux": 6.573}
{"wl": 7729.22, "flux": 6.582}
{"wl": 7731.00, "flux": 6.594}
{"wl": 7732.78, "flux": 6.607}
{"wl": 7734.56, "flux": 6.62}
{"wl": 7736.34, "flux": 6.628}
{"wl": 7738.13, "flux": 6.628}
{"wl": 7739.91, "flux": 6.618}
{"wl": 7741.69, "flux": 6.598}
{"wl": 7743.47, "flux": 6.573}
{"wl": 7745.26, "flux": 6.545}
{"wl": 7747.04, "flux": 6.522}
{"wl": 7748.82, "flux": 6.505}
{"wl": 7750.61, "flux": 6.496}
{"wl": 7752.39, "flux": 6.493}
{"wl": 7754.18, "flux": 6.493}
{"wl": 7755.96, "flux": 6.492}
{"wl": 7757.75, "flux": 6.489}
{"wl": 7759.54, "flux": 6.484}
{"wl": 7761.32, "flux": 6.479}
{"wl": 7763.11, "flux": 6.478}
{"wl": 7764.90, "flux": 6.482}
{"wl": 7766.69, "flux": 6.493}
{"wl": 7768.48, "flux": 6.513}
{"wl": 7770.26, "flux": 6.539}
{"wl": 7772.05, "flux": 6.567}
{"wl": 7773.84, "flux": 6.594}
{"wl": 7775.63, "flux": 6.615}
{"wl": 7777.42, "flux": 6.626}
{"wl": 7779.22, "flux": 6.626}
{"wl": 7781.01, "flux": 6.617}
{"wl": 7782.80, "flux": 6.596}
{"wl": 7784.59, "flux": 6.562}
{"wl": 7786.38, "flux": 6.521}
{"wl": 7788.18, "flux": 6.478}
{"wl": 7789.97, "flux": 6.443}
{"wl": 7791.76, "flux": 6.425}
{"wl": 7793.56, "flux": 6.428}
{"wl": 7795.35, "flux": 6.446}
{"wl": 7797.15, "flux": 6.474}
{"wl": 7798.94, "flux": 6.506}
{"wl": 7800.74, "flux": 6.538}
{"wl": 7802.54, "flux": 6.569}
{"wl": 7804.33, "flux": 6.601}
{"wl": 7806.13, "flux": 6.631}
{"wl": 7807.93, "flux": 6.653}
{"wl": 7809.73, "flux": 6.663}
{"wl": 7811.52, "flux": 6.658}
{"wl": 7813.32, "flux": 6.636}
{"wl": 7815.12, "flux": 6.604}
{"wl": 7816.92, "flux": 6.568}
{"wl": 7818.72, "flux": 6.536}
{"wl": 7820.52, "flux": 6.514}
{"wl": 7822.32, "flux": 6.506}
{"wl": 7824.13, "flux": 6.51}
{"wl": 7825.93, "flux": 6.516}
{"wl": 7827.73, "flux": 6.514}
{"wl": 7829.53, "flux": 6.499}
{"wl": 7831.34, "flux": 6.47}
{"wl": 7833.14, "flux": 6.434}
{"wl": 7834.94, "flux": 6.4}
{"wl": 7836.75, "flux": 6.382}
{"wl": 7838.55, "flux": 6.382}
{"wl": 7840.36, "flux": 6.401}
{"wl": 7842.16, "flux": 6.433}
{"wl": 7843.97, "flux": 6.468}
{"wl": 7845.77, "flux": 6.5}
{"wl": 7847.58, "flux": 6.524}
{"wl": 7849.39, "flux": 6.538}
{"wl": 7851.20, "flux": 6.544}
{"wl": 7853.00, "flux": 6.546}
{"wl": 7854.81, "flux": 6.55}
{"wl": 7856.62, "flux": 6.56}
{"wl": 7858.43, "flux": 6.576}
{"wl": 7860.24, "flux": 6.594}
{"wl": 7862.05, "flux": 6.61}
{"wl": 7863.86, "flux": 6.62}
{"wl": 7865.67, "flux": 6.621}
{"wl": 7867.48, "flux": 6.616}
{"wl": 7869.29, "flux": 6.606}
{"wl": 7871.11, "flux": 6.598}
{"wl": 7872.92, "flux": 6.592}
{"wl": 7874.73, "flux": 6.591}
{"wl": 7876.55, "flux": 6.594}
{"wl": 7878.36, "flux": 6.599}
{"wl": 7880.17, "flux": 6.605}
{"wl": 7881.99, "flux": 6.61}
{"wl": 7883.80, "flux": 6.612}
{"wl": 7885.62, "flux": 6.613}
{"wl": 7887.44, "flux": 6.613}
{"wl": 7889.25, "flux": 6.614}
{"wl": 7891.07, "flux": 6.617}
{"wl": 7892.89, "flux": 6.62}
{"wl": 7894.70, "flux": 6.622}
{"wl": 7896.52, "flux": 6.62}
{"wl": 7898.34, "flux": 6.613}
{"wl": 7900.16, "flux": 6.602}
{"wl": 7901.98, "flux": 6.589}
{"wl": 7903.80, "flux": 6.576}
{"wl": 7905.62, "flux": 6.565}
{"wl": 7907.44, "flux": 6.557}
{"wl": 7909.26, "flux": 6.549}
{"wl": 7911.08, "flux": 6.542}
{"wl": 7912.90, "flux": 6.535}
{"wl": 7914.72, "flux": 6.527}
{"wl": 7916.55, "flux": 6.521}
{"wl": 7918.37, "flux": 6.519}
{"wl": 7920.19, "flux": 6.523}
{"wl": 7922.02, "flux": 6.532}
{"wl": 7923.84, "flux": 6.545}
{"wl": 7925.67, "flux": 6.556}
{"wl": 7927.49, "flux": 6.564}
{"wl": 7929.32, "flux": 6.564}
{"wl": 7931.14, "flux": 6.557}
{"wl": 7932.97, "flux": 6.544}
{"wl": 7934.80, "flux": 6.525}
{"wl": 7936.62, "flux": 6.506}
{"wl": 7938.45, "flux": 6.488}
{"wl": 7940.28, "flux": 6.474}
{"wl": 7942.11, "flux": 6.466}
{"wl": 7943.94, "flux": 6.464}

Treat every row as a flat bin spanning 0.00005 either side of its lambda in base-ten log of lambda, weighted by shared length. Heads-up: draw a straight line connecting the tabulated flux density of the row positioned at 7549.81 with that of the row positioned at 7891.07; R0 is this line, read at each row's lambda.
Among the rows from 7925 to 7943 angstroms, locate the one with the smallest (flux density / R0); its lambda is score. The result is 7942.11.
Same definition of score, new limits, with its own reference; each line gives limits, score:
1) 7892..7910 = 7909.26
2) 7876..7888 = 7876.55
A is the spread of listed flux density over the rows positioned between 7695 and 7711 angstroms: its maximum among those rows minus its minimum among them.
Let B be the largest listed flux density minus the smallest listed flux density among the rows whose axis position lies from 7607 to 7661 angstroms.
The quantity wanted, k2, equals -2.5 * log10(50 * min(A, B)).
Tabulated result -2.3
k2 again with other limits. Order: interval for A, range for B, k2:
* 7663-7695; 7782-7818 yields -2.7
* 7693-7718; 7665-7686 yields -2.8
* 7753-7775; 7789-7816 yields -1.9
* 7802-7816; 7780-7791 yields -1.7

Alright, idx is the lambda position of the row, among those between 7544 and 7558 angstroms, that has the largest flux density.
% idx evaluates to 7544.59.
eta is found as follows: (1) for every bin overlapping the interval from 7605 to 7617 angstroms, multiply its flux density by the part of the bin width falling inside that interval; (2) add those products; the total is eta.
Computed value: 78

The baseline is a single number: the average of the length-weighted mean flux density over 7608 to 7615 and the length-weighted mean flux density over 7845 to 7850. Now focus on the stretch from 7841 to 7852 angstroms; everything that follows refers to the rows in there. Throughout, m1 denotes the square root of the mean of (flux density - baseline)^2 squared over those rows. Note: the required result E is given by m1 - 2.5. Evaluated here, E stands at -2.50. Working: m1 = 0.004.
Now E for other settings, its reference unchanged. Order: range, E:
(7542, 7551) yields -2.44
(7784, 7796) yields -2.49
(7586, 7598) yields -2.48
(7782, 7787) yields -2.50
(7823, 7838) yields -2.49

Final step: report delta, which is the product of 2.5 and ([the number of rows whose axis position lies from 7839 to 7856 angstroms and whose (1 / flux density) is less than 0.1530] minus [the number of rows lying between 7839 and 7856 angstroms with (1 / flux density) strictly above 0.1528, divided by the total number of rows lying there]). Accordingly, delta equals 8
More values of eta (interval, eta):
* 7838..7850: 78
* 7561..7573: 81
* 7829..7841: 77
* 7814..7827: 85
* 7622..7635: 86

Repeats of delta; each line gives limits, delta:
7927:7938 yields 9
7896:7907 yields 15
